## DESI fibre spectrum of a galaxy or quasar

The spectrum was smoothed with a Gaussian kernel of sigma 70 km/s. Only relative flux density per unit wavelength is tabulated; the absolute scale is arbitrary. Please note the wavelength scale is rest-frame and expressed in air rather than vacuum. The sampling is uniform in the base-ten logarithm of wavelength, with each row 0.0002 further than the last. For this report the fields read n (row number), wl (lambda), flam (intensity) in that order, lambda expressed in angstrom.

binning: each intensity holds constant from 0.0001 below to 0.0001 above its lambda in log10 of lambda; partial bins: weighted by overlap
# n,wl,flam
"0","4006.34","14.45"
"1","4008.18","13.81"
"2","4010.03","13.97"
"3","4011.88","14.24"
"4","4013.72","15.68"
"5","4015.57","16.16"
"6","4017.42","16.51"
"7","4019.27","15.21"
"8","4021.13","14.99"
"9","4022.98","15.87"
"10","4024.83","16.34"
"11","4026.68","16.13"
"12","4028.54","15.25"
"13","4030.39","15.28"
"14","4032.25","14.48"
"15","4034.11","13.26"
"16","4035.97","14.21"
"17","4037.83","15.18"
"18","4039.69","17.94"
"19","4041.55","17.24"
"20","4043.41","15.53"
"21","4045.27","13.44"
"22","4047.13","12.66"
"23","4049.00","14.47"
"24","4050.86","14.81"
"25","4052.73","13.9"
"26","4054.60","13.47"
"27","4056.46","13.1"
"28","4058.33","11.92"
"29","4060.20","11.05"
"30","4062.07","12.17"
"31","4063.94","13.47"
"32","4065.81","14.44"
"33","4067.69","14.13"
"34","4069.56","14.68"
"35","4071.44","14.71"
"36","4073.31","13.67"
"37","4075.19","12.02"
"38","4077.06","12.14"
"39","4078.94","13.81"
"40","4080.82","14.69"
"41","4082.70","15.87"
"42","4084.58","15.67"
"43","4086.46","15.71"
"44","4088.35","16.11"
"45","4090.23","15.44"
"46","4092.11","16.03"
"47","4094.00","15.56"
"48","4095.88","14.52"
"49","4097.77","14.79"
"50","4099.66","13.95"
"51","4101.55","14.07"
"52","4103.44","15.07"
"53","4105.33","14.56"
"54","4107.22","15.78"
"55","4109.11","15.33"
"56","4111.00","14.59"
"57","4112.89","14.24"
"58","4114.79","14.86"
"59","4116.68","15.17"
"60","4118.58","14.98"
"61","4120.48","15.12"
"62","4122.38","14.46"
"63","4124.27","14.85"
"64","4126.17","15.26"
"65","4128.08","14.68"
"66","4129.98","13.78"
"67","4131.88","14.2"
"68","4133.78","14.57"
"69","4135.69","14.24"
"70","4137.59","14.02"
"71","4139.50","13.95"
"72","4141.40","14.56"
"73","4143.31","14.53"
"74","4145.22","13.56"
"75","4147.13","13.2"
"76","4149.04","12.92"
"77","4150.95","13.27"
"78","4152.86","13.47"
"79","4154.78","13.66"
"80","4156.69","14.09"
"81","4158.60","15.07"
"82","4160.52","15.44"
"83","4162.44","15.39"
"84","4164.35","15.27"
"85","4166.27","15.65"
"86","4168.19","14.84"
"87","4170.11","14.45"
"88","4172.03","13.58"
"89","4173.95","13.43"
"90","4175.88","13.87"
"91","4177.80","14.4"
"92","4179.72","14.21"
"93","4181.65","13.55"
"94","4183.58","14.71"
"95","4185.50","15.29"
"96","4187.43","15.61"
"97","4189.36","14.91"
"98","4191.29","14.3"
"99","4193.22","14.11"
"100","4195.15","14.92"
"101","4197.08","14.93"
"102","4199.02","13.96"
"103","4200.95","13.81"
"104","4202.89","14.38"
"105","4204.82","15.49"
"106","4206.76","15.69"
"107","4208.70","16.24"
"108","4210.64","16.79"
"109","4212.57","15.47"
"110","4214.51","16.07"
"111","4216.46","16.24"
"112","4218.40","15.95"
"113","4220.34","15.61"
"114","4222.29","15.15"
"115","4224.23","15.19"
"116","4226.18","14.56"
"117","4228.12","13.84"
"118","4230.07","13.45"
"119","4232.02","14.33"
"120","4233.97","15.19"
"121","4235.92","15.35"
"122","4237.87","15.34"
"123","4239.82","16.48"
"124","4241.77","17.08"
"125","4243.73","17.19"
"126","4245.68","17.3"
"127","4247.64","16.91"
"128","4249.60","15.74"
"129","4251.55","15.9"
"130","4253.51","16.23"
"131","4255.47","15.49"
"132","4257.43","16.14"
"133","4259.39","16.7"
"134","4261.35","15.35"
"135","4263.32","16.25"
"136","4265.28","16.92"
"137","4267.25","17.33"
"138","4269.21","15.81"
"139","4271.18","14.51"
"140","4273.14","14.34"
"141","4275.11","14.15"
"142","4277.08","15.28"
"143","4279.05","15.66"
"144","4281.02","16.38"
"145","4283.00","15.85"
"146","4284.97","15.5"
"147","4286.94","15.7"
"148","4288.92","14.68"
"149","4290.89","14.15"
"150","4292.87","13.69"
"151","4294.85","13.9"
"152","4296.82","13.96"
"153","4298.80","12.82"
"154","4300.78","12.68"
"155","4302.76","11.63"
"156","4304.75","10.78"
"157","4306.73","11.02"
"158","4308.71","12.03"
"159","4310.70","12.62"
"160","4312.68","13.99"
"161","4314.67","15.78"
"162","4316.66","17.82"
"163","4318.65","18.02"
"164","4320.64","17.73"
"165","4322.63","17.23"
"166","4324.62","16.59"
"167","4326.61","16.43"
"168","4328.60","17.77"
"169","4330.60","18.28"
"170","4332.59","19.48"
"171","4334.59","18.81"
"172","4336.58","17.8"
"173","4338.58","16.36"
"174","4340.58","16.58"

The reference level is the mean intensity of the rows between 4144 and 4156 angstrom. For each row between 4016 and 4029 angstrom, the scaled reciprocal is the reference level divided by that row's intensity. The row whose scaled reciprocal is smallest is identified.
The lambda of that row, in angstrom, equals 4017.42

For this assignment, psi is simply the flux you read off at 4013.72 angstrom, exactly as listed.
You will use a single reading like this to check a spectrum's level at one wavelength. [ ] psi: 15.68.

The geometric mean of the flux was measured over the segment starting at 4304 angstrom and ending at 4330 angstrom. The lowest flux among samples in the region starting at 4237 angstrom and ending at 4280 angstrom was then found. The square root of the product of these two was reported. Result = 14.6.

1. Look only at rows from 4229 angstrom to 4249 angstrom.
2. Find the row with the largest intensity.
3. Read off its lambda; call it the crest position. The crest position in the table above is 4245.68 angstrom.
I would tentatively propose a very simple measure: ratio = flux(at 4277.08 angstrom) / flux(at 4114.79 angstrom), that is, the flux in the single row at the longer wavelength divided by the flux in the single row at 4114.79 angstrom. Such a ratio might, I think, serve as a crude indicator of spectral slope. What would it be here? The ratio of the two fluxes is 1.03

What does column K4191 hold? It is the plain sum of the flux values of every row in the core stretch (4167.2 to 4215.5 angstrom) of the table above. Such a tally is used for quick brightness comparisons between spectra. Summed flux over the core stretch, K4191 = 369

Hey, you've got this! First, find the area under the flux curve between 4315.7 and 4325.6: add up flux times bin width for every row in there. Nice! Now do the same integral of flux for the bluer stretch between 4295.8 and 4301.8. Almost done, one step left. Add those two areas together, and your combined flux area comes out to 252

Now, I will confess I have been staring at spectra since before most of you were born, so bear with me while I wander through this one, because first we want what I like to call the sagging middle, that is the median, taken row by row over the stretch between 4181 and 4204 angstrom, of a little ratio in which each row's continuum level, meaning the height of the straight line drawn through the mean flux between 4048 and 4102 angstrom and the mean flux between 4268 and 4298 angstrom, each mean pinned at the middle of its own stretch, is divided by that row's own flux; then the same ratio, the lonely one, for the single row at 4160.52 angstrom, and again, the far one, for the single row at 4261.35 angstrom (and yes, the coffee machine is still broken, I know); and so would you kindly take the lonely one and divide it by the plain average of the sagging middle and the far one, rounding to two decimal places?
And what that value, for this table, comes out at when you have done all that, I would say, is 0.95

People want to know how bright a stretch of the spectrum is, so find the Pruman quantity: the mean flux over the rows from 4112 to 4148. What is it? 14.4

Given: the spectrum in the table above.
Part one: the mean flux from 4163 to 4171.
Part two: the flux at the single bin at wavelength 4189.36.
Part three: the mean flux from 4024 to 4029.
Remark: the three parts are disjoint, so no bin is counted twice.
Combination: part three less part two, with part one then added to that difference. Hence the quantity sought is 16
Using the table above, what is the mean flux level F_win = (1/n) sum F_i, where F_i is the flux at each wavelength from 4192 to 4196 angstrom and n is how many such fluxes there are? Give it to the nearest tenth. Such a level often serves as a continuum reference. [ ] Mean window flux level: 14.5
